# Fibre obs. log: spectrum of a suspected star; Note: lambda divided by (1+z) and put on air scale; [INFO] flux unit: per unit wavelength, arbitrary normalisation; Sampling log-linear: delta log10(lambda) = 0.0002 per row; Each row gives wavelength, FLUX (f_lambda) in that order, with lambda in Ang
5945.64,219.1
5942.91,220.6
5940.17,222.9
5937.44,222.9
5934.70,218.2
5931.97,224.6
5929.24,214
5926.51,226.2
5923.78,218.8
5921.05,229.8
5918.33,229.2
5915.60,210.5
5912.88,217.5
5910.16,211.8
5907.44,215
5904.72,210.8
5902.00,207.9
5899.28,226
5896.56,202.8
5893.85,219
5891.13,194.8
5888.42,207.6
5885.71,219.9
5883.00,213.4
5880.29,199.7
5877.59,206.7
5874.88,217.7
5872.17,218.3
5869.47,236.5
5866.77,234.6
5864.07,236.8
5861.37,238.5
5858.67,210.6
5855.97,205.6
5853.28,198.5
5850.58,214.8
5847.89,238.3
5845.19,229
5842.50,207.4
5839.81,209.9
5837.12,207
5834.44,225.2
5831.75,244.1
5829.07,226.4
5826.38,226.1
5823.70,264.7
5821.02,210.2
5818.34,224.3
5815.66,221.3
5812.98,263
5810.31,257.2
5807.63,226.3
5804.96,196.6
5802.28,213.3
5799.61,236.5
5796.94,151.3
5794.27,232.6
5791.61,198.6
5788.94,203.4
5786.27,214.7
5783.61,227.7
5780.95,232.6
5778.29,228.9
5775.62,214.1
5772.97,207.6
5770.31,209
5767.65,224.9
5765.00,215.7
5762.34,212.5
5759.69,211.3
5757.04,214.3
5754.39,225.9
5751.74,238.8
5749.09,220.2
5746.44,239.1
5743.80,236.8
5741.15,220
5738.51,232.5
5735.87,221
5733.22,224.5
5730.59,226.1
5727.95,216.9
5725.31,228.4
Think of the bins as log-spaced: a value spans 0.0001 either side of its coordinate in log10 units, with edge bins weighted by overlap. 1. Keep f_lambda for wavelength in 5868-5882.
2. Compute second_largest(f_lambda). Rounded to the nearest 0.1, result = 218.3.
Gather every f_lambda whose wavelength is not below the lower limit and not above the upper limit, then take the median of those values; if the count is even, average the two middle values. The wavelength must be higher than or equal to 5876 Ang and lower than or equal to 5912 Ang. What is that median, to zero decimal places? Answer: 211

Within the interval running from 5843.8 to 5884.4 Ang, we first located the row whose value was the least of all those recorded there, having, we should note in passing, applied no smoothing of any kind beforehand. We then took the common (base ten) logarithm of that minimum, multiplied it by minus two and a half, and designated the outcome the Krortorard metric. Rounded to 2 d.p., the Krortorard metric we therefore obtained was -5.74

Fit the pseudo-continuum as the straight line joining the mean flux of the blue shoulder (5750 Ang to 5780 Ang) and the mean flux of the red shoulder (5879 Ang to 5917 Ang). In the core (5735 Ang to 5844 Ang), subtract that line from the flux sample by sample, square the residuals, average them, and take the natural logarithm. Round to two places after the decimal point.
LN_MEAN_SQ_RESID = 5.96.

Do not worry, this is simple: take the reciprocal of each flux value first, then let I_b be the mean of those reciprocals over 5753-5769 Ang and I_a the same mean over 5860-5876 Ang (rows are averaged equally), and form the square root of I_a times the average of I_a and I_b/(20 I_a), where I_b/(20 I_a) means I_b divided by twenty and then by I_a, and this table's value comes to 0.0112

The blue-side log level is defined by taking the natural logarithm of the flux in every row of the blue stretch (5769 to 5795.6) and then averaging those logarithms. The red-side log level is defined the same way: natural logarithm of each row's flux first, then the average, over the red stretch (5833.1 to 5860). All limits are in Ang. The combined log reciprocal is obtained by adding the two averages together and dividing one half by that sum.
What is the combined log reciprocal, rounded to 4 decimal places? 0.0465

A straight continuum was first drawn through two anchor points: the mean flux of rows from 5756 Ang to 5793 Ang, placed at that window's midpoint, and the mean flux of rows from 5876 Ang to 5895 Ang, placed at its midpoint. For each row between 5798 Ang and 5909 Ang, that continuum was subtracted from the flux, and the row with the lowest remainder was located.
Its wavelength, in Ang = 5804.96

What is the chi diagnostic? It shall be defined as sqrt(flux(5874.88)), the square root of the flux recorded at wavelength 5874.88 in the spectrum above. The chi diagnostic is 14.8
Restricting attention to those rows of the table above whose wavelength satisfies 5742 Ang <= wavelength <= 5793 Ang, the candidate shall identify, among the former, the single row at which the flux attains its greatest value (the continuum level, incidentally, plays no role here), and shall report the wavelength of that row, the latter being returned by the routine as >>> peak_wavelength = 5746.44 Ang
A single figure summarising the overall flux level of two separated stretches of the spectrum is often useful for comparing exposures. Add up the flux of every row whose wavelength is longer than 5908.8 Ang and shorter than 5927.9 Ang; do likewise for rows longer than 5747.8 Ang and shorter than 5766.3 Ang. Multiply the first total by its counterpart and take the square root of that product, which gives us 1541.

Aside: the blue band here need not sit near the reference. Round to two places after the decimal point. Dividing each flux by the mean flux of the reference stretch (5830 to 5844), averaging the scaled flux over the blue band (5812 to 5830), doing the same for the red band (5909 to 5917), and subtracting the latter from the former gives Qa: 0.09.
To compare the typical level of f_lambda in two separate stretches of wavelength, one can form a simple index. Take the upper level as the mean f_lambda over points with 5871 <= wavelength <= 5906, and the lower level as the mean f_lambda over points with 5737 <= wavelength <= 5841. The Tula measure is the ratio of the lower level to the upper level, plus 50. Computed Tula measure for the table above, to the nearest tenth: 51.1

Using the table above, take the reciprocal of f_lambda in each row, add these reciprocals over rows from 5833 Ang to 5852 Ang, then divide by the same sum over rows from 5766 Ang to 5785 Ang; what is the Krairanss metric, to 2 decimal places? 1.01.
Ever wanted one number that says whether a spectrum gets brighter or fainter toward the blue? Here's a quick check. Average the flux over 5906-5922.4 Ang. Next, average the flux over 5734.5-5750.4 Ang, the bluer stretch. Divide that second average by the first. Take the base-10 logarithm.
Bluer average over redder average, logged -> 0.018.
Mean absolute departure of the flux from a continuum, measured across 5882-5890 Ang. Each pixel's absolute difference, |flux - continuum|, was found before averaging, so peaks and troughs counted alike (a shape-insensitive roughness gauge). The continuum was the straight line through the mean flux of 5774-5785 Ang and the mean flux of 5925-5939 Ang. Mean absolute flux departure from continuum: 9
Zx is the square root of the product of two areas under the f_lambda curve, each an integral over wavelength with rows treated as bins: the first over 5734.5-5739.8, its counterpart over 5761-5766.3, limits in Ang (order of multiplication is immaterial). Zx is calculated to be 1167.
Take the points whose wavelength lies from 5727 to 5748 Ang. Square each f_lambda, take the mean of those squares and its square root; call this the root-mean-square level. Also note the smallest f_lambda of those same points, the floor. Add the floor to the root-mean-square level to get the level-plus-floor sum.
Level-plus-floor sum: 444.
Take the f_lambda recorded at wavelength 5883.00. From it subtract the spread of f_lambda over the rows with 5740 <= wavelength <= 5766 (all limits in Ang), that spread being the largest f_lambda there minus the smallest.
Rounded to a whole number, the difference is 186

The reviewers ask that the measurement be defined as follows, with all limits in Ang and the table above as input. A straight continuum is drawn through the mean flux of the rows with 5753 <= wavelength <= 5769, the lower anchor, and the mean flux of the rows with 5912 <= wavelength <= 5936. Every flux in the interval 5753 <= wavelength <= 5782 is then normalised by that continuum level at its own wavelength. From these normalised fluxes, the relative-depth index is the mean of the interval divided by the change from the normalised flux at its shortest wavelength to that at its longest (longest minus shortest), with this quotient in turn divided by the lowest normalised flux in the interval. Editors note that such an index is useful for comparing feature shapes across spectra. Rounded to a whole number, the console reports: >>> 38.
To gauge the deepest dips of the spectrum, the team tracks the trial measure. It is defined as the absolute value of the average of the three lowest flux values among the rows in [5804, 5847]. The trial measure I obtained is 204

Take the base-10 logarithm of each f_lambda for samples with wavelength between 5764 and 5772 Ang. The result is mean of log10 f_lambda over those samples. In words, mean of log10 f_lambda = 2.335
